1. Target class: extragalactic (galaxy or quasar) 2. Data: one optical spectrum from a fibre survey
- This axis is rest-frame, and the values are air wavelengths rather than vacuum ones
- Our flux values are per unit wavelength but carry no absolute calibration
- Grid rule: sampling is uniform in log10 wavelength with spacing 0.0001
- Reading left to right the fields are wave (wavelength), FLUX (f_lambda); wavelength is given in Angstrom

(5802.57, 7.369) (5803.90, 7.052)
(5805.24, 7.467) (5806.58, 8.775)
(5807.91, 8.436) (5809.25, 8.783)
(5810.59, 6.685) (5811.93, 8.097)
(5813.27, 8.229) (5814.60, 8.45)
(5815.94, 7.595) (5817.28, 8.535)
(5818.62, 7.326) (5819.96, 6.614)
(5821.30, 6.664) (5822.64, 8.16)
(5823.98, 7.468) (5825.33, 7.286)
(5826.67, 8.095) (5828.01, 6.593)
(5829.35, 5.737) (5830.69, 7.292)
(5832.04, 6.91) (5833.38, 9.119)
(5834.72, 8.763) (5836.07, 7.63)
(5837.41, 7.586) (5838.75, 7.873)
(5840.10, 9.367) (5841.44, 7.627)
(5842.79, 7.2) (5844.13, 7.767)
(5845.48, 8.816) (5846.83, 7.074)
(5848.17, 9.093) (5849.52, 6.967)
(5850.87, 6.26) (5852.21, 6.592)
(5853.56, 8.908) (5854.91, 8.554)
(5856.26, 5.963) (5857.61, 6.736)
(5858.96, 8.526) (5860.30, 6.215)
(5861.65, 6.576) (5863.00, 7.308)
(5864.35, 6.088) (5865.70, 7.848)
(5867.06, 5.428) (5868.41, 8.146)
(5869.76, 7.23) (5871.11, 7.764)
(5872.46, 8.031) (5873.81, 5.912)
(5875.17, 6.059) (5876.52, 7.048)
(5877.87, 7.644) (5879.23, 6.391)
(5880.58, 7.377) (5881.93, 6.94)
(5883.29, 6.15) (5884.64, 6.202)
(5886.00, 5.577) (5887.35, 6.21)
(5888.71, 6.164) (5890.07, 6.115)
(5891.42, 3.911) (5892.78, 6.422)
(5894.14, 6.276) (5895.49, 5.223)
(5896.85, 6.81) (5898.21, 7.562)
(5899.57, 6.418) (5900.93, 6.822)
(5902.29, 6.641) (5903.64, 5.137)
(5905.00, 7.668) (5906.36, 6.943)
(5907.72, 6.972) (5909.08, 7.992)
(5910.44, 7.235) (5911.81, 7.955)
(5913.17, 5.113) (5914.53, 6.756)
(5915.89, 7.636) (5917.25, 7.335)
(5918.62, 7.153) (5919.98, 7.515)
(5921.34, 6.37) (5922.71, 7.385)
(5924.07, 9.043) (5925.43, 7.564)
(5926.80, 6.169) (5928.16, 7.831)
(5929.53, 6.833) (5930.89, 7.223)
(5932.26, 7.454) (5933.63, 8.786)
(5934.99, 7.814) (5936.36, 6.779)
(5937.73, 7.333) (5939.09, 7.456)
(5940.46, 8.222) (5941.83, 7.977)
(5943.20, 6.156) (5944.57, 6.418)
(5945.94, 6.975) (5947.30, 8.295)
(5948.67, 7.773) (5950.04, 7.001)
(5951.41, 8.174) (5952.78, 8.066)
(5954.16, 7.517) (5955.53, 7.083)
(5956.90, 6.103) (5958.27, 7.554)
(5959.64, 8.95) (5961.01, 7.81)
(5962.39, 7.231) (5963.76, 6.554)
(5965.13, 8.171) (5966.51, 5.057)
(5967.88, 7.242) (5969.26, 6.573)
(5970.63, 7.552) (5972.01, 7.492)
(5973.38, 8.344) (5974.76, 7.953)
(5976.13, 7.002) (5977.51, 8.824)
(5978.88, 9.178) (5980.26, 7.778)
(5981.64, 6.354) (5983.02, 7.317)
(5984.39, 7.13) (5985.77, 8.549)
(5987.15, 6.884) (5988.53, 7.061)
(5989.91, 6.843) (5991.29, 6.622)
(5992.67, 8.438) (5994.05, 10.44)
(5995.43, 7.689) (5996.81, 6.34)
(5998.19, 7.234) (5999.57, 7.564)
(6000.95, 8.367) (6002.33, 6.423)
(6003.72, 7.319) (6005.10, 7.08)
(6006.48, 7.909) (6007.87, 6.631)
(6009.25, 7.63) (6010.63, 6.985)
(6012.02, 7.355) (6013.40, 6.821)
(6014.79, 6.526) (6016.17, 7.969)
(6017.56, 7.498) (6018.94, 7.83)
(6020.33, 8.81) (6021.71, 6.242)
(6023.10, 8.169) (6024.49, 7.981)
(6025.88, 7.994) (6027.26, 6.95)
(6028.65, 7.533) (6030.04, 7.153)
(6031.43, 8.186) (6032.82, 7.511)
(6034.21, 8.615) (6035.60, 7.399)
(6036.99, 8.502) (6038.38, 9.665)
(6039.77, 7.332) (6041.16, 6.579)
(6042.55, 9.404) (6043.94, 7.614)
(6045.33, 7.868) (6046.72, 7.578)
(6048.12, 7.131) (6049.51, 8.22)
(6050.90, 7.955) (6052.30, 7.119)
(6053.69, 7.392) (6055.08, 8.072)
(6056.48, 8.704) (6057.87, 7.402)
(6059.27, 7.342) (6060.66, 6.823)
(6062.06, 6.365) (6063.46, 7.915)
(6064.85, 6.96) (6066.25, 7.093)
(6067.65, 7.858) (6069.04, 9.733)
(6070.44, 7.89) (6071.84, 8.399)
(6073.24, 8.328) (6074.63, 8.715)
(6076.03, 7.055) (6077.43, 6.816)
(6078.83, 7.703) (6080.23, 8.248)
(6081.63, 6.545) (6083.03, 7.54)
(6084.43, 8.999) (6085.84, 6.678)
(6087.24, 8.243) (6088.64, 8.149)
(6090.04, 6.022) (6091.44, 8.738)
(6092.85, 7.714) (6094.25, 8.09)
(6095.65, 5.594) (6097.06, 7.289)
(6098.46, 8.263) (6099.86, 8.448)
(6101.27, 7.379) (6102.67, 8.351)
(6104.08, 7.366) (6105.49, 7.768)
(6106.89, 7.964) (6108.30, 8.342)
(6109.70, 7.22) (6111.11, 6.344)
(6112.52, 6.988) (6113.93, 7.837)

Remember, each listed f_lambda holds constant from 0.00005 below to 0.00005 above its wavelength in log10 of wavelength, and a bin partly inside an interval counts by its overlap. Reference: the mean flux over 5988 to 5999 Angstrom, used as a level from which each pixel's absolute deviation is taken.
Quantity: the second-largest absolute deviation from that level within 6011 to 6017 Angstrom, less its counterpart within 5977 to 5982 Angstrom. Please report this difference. -0.5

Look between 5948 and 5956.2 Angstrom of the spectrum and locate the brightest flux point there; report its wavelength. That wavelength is 5951.41 Angstrom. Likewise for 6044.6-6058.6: 6056.48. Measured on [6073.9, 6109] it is 6084.43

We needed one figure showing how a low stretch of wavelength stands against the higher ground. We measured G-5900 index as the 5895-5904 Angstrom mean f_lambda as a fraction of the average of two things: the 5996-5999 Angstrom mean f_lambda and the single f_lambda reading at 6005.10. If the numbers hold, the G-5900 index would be 0.92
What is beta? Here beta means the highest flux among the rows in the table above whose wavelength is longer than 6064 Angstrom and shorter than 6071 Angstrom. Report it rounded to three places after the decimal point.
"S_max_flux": 9.733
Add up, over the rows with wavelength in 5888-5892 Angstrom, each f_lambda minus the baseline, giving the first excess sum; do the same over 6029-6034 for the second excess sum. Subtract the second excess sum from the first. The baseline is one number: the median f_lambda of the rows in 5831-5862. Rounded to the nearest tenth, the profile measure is -6.7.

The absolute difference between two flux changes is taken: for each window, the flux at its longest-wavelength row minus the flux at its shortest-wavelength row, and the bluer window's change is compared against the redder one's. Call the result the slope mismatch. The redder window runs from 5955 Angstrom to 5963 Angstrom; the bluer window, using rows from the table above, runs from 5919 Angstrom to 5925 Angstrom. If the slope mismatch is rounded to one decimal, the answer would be 1.4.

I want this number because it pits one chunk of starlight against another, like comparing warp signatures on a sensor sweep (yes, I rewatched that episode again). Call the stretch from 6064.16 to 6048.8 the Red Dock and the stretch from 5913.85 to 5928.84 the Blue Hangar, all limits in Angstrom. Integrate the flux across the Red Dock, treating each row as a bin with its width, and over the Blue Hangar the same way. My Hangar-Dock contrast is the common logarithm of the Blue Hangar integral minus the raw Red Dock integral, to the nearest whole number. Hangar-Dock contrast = -114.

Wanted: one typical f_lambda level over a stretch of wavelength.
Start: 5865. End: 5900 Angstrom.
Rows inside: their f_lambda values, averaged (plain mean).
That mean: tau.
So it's 6.57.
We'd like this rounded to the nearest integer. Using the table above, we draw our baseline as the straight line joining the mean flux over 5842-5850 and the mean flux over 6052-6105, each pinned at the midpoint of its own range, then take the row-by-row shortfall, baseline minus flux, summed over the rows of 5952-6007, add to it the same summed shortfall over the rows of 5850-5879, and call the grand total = 25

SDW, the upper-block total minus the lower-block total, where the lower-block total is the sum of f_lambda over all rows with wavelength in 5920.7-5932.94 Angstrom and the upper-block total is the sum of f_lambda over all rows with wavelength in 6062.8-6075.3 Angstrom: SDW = 7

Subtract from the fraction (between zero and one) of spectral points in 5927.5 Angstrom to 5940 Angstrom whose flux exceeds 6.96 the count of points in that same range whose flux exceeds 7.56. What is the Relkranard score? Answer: -2.22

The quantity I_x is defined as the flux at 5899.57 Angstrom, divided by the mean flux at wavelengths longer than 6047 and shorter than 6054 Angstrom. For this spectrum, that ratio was 0.85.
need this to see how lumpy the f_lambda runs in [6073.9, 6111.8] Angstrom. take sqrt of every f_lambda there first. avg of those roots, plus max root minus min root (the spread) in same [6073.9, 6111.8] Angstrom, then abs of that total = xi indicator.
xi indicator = 3.390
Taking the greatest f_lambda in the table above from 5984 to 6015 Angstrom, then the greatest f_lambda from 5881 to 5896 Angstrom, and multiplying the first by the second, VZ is 72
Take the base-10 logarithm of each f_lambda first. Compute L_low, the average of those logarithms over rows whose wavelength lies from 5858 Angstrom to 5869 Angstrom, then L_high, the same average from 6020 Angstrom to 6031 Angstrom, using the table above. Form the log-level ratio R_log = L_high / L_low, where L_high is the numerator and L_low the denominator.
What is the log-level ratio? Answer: 1.04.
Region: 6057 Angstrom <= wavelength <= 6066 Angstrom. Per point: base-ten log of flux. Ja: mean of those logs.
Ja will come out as 0.85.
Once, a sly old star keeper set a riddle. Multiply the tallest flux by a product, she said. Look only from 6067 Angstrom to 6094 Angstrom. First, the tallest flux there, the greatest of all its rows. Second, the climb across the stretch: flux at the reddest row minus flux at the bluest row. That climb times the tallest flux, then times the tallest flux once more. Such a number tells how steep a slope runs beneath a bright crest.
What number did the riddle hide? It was -14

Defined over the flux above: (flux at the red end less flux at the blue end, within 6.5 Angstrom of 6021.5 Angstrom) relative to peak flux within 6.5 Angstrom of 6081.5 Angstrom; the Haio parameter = -0.11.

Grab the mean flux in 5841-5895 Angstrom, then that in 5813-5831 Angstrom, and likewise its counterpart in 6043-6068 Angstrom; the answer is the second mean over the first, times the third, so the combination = 8.1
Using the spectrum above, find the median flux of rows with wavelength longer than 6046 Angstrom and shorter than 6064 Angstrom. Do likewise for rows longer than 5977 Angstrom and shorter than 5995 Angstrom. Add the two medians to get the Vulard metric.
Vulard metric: 14.7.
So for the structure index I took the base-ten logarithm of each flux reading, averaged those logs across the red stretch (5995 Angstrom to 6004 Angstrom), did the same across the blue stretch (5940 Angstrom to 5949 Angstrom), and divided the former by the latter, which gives 0.99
